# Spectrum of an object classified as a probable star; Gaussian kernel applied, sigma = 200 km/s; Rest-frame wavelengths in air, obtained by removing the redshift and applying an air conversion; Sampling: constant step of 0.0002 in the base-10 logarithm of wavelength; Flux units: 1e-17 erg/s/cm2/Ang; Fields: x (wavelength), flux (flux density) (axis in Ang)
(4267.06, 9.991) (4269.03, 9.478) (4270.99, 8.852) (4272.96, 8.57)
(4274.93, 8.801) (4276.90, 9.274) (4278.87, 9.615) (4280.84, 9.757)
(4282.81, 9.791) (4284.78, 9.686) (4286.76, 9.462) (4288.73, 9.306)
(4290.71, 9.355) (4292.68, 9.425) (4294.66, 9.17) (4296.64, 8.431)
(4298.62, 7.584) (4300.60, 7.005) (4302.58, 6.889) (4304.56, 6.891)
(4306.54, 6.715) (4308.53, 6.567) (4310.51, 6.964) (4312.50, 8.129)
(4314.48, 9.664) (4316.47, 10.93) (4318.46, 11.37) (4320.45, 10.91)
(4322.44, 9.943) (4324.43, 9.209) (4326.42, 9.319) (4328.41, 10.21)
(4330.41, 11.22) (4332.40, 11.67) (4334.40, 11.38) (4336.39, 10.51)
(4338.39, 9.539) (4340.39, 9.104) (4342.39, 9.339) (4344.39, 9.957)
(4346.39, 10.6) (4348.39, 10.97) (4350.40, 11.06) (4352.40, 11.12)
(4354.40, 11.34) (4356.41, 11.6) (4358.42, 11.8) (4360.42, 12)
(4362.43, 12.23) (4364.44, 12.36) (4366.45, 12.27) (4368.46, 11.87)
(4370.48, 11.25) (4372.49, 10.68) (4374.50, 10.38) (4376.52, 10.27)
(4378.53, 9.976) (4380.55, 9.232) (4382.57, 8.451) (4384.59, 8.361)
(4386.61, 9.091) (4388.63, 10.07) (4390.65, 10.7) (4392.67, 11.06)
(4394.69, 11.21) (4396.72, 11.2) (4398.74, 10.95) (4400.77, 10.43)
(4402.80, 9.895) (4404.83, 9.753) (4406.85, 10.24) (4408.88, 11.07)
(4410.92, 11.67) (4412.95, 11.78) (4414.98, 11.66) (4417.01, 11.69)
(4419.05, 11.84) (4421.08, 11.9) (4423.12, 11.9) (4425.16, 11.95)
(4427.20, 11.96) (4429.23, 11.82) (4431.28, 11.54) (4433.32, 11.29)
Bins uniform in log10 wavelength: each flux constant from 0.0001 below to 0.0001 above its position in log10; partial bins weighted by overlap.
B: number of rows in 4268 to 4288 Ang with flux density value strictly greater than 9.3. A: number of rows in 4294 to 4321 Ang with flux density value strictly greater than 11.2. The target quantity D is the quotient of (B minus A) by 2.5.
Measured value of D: 2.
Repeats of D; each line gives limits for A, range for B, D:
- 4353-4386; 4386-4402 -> -1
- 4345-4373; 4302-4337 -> 1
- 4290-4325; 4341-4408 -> 11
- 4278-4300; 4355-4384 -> 5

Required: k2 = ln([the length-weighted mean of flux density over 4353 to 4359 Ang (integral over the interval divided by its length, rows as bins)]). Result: 2.44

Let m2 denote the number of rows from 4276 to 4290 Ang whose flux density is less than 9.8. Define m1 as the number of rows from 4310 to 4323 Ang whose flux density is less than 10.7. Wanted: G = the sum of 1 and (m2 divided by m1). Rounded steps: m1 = 4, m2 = 7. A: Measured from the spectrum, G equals 2.75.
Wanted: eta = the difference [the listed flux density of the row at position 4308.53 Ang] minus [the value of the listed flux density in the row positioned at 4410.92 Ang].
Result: -5.1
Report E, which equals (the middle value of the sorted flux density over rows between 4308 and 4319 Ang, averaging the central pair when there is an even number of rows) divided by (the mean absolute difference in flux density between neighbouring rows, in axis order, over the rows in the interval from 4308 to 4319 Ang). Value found 9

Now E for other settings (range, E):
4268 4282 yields 27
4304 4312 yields 28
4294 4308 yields 17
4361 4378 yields 36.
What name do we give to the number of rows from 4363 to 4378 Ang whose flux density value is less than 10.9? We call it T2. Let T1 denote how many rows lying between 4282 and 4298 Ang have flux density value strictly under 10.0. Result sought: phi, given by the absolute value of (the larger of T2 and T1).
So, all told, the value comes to 8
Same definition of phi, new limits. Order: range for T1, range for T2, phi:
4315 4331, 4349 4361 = 3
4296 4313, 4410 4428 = 9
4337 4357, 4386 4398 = 4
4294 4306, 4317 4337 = 6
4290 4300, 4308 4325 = 6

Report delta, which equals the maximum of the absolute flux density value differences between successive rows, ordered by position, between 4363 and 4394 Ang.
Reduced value 0.98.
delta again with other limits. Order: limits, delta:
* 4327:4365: 1.01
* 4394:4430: 0.83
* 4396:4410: 0.83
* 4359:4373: 0.62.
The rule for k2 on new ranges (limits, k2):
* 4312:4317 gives 2.26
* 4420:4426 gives 2.48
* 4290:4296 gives 2.23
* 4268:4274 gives 2.19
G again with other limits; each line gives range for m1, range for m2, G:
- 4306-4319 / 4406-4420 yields 1.00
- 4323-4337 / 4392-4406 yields 1.25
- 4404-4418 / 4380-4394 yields 3.00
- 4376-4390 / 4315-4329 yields 1.29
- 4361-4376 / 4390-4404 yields 1.00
